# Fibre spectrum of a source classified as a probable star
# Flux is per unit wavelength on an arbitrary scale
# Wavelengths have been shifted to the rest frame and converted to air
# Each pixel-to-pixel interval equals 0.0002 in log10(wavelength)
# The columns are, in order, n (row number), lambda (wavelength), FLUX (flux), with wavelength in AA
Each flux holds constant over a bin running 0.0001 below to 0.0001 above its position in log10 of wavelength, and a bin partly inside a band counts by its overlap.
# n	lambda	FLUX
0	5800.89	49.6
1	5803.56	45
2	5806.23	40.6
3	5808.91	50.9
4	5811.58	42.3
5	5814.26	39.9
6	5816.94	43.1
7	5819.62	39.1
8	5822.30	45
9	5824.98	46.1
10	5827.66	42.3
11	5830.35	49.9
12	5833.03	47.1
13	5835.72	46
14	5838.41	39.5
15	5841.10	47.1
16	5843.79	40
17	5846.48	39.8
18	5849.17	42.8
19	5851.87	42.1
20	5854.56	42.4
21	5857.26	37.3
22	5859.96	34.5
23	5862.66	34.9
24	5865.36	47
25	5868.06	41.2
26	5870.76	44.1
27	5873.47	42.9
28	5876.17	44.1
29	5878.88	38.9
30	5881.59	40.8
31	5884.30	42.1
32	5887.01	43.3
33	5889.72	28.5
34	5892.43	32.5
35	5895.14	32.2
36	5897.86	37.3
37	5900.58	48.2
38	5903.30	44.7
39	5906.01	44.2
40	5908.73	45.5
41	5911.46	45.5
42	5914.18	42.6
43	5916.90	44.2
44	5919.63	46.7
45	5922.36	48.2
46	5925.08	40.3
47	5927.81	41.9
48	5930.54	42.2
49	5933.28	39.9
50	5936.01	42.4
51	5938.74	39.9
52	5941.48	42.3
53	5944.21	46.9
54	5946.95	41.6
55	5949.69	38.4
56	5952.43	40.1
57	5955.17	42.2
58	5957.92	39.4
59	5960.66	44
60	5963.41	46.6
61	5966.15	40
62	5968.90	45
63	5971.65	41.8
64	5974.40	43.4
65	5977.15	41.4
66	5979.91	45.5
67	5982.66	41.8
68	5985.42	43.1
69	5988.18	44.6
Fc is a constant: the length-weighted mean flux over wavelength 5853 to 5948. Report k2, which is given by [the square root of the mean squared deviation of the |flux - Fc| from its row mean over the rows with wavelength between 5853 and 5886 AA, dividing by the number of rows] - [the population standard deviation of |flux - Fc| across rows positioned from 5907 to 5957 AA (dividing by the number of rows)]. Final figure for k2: 0.3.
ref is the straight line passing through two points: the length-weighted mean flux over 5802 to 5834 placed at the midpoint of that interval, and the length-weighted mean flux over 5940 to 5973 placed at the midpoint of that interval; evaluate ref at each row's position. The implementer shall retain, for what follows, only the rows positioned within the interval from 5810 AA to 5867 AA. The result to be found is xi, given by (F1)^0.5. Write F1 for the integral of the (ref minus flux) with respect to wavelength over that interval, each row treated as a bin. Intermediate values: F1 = 96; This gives 9.8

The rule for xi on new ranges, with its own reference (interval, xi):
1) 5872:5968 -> 10.3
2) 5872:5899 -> 11.7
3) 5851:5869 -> 8.4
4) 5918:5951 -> 1.6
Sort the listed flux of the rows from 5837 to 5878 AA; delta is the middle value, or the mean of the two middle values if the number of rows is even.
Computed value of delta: 42.10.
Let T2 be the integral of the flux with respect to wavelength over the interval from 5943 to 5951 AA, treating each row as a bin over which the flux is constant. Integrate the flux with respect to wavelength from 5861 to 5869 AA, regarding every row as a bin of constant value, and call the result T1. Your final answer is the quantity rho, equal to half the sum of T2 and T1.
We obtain 332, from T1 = 326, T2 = 338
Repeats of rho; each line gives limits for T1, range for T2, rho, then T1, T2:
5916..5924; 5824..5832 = 370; 370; 369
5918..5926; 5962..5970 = 357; 362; 351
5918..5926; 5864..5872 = 358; 362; 353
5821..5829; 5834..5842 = 355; 356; 353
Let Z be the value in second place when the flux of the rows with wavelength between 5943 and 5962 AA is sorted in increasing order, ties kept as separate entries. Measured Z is 39.4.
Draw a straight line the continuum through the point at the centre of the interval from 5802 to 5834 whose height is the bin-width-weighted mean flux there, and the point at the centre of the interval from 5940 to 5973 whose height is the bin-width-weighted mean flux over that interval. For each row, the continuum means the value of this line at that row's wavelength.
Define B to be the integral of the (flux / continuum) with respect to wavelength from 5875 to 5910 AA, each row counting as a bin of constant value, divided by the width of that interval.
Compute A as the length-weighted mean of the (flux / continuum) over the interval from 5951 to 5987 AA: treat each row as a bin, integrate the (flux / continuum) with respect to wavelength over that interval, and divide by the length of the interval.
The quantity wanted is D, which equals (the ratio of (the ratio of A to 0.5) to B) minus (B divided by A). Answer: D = 1.26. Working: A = 1.01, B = 0.93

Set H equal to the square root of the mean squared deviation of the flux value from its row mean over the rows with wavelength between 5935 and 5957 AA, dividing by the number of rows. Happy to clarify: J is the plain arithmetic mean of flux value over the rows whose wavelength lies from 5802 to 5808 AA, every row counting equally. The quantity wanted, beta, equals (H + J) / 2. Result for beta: 22.6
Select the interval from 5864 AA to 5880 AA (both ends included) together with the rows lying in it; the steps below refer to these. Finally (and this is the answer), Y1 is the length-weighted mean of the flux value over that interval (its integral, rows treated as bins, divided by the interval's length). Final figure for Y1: 43.1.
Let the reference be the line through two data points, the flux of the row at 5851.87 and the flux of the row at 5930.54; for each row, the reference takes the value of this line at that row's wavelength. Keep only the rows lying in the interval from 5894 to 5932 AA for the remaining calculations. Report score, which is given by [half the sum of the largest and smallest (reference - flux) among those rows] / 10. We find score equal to 0.2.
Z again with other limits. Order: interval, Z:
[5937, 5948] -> 41.6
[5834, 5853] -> 39.8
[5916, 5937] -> 40.3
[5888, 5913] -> 32.2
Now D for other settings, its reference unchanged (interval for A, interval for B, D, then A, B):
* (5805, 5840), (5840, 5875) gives 1.17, 1.00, 0.94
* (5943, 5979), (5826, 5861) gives 1.11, 1.00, 0.97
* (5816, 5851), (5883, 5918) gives 1.14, 0.99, 0.95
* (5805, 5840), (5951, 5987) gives 0.95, 1.00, 1.01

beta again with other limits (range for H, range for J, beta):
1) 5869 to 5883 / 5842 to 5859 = 21.4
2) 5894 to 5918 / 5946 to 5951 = 22.3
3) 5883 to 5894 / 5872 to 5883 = 24.0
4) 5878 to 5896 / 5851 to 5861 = 22.2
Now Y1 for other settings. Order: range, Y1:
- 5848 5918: 40.9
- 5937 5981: 42.4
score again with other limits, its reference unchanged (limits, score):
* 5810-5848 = -0.2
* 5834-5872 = 0.1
